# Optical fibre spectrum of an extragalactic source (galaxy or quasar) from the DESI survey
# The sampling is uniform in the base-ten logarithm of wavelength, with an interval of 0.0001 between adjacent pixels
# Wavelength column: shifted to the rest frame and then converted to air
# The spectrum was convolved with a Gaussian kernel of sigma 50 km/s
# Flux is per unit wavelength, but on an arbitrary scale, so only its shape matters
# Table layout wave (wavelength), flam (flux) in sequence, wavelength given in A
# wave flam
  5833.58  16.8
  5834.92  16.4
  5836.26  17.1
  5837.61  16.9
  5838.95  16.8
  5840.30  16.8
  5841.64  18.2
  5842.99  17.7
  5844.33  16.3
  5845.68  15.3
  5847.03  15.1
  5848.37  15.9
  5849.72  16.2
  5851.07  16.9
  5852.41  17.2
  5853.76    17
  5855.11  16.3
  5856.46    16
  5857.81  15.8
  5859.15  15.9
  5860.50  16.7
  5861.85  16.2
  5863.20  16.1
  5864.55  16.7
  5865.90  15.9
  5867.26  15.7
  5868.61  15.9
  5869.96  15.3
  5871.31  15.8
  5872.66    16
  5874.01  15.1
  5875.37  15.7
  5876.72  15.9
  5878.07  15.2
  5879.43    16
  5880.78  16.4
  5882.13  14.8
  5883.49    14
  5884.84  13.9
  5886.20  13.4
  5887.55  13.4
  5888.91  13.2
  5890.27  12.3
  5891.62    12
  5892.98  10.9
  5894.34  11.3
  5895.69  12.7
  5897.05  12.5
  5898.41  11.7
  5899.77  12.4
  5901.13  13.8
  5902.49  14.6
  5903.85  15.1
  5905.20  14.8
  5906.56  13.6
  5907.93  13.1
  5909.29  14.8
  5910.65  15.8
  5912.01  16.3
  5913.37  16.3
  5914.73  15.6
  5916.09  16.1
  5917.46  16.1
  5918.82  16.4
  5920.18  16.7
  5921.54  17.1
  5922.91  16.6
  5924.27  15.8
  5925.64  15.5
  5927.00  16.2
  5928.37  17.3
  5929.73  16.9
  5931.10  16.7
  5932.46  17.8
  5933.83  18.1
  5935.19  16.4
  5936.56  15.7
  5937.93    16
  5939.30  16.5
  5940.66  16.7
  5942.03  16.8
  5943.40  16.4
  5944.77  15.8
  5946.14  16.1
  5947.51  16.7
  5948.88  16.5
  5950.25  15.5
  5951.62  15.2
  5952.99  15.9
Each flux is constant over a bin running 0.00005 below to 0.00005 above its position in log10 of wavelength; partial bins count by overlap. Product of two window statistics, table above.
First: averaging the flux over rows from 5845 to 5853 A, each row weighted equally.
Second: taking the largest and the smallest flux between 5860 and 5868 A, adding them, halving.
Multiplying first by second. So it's 261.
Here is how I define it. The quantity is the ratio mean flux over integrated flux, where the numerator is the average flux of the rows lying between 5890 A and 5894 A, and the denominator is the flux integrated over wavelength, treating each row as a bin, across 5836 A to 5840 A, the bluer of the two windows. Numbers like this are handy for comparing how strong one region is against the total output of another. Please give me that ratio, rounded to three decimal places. 0.172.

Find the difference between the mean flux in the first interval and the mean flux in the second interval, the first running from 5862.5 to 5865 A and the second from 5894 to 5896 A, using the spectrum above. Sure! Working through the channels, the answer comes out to 4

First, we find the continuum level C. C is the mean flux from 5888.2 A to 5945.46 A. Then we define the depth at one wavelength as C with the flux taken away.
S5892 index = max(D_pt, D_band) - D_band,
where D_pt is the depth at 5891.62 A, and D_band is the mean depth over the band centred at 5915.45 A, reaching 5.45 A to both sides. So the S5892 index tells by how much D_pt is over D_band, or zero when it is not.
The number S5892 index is 4.2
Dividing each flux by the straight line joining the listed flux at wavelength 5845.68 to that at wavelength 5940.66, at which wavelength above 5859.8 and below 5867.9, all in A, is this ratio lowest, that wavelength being 5867.26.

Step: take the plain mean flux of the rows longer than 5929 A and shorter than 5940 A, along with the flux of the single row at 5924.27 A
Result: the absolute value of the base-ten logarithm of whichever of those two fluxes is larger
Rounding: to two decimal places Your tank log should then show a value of 1.22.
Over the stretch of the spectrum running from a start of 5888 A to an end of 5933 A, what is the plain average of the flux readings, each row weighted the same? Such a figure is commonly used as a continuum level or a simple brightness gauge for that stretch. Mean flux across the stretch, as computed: 14.8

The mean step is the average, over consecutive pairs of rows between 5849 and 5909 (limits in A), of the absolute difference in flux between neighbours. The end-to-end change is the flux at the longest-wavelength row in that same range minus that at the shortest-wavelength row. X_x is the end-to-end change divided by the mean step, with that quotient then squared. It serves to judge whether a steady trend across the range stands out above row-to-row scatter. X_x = 30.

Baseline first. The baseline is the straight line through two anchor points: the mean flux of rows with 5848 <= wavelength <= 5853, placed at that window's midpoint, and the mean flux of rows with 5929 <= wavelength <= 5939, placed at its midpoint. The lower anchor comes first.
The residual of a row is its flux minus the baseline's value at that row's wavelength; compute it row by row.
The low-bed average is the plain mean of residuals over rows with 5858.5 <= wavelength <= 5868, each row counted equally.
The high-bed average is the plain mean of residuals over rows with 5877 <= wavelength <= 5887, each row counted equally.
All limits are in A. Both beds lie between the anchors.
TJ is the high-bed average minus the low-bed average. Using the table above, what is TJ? -1.4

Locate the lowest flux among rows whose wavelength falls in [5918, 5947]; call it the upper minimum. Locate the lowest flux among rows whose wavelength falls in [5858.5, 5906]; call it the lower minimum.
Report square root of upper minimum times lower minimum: 13.00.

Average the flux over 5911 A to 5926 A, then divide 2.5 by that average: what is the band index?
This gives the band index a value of 0.154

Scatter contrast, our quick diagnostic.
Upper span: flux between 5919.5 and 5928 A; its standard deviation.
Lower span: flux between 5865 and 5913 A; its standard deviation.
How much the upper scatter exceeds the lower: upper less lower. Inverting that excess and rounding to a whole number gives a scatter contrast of -1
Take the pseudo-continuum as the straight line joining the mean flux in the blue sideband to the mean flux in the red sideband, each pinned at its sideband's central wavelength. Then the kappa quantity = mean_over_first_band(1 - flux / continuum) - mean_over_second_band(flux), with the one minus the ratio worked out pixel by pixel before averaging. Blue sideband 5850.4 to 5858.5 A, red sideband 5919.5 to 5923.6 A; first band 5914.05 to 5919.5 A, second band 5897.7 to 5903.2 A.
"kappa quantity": -13.1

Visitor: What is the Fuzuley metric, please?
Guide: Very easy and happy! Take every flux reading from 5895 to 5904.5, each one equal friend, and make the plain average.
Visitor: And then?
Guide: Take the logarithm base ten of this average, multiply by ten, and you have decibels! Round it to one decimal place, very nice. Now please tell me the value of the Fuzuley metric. 11.2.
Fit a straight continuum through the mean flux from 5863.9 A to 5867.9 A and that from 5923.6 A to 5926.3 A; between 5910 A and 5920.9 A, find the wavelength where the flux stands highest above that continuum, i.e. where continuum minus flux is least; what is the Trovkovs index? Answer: 5920.18 A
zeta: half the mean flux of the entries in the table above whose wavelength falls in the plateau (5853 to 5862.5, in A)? 8.14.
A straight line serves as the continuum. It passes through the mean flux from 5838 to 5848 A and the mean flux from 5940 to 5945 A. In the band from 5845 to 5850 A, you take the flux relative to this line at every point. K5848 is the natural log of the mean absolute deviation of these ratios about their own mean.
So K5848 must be -3.7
